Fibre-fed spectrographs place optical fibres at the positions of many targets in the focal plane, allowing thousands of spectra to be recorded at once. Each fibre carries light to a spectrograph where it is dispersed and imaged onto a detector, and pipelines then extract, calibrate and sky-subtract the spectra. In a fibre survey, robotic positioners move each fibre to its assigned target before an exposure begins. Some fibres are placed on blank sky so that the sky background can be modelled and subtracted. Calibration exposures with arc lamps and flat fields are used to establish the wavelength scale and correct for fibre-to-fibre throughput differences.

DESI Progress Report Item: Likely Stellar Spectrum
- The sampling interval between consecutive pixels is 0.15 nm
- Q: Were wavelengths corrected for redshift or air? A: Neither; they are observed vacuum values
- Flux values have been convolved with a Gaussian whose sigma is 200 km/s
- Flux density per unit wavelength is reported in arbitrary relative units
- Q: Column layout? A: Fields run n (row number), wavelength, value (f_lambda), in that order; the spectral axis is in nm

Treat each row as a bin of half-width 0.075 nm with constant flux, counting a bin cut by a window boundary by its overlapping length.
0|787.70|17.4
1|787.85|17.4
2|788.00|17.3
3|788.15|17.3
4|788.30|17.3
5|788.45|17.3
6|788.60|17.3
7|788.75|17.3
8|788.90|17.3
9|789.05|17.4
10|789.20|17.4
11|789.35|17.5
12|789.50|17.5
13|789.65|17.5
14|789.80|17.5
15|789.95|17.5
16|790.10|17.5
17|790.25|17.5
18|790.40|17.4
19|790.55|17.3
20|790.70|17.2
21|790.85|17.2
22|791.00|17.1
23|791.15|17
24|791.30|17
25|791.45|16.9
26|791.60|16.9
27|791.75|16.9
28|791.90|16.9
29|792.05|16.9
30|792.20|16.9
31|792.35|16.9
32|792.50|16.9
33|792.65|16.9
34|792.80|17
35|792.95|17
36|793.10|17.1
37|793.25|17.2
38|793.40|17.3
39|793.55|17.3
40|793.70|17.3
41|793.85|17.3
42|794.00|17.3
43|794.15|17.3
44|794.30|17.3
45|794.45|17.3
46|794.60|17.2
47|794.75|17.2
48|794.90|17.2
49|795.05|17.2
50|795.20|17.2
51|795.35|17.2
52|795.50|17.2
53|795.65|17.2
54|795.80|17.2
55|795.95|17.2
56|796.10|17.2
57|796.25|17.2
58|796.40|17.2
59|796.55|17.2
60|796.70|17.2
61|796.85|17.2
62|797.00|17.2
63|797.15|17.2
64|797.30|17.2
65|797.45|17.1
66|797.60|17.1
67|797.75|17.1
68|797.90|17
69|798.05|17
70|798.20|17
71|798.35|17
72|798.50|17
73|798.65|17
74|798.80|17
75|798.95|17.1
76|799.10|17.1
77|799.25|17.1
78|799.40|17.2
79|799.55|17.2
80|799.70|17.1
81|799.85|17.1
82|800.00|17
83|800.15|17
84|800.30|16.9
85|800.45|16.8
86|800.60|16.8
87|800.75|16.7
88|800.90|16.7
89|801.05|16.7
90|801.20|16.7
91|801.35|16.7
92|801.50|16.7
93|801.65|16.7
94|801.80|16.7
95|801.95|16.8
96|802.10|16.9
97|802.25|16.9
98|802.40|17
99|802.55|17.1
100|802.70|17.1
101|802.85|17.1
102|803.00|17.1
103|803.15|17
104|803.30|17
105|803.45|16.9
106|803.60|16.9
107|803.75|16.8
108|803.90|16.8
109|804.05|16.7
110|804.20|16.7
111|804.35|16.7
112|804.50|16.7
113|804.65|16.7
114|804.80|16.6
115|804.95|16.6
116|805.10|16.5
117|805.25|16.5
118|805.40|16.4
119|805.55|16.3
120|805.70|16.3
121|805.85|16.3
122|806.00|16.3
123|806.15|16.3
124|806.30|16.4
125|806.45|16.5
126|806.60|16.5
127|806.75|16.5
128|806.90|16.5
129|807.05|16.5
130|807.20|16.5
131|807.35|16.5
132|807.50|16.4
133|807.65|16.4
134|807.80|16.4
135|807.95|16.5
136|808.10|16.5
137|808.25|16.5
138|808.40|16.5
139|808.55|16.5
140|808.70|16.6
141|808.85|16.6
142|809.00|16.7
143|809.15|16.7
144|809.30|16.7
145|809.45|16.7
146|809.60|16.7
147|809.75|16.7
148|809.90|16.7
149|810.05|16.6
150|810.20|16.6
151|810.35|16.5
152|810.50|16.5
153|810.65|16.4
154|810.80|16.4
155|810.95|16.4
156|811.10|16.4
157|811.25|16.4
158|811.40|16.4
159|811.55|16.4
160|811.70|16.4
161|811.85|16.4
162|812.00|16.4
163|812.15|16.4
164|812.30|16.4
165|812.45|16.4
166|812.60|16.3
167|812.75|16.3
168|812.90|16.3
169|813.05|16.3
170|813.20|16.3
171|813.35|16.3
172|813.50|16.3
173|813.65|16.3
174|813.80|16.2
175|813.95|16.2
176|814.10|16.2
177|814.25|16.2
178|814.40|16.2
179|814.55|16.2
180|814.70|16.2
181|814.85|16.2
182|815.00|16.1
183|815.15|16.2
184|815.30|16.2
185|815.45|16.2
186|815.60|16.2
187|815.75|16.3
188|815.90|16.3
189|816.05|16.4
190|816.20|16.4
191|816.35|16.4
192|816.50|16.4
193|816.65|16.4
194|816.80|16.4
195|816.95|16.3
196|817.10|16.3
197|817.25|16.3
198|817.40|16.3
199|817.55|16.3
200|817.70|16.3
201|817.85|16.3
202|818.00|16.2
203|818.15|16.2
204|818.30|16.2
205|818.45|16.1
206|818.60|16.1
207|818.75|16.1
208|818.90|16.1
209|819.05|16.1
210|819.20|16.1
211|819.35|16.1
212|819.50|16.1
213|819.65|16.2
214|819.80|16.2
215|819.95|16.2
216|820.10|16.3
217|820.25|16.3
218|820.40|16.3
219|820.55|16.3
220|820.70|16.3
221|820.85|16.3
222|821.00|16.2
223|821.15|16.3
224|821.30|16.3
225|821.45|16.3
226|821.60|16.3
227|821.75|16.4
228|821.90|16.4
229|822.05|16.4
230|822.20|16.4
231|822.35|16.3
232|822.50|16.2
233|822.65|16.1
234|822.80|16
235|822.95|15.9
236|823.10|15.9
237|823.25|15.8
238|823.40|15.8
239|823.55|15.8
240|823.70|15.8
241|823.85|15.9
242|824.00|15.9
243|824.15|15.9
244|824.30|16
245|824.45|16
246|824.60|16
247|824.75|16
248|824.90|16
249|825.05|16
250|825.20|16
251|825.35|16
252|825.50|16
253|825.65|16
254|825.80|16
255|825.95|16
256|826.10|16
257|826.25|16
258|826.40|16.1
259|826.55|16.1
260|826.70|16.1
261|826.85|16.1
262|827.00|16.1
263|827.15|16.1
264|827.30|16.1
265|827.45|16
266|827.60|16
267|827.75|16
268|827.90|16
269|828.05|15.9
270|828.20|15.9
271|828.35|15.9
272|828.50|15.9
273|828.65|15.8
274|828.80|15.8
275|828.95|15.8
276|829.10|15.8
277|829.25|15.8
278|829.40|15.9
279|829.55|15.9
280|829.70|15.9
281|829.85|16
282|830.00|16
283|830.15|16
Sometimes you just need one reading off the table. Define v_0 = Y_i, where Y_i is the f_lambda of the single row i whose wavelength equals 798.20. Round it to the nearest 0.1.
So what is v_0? 17.0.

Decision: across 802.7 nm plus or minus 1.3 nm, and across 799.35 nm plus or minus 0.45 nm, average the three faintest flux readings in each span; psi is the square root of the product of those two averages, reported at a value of 16.9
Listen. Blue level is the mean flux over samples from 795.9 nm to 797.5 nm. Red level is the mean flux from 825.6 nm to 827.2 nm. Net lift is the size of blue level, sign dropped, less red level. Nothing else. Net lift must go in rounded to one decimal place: 1.1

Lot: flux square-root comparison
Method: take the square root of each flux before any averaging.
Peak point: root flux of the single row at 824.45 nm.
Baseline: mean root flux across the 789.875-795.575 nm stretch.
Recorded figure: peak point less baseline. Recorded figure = -0.14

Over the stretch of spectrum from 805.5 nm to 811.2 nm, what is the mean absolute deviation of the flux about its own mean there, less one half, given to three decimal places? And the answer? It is -0.405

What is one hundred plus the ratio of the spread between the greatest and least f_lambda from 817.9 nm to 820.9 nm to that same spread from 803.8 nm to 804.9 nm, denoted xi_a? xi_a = 101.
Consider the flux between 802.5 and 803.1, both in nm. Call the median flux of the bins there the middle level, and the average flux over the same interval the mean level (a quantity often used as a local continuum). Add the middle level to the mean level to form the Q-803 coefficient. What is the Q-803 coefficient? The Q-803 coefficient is 34.2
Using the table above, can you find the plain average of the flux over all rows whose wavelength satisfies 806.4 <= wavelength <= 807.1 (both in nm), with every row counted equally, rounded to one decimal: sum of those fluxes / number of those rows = 16.5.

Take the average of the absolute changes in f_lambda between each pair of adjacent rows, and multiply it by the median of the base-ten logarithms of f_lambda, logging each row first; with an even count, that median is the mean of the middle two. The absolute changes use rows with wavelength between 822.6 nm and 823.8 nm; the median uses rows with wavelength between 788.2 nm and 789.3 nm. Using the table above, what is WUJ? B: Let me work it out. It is 0.05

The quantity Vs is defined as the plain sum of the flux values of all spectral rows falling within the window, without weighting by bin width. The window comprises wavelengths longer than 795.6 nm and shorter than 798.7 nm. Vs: 360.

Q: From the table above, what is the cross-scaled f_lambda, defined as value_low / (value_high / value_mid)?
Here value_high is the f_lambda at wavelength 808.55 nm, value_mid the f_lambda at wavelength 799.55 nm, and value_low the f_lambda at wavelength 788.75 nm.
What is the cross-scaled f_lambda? 18.0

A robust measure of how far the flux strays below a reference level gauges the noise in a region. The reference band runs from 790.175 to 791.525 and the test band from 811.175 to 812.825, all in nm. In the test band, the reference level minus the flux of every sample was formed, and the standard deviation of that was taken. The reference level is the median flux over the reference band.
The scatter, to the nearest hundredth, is 0.04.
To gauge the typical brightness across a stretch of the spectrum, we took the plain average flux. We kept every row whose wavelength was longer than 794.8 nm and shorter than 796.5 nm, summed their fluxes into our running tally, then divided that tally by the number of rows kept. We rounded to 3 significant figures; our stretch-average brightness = 17.2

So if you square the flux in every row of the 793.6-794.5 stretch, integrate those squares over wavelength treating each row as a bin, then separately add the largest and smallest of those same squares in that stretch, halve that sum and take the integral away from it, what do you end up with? 30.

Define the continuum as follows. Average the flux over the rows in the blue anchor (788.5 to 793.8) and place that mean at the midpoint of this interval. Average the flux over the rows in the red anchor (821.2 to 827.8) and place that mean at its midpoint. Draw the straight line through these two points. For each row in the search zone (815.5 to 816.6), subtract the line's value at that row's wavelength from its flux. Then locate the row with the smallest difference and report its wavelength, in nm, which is 815.60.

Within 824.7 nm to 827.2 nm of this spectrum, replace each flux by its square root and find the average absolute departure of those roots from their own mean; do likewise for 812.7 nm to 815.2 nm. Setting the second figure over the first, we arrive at 1.16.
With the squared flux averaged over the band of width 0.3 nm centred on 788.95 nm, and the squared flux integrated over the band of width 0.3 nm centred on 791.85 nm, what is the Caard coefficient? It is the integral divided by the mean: 0.3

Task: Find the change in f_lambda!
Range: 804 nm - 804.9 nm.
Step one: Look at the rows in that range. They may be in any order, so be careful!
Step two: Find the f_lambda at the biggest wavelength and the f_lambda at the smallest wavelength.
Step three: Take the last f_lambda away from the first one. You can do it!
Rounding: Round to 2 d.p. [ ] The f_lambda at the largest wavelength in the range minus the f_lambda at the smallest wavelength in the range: -0.10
